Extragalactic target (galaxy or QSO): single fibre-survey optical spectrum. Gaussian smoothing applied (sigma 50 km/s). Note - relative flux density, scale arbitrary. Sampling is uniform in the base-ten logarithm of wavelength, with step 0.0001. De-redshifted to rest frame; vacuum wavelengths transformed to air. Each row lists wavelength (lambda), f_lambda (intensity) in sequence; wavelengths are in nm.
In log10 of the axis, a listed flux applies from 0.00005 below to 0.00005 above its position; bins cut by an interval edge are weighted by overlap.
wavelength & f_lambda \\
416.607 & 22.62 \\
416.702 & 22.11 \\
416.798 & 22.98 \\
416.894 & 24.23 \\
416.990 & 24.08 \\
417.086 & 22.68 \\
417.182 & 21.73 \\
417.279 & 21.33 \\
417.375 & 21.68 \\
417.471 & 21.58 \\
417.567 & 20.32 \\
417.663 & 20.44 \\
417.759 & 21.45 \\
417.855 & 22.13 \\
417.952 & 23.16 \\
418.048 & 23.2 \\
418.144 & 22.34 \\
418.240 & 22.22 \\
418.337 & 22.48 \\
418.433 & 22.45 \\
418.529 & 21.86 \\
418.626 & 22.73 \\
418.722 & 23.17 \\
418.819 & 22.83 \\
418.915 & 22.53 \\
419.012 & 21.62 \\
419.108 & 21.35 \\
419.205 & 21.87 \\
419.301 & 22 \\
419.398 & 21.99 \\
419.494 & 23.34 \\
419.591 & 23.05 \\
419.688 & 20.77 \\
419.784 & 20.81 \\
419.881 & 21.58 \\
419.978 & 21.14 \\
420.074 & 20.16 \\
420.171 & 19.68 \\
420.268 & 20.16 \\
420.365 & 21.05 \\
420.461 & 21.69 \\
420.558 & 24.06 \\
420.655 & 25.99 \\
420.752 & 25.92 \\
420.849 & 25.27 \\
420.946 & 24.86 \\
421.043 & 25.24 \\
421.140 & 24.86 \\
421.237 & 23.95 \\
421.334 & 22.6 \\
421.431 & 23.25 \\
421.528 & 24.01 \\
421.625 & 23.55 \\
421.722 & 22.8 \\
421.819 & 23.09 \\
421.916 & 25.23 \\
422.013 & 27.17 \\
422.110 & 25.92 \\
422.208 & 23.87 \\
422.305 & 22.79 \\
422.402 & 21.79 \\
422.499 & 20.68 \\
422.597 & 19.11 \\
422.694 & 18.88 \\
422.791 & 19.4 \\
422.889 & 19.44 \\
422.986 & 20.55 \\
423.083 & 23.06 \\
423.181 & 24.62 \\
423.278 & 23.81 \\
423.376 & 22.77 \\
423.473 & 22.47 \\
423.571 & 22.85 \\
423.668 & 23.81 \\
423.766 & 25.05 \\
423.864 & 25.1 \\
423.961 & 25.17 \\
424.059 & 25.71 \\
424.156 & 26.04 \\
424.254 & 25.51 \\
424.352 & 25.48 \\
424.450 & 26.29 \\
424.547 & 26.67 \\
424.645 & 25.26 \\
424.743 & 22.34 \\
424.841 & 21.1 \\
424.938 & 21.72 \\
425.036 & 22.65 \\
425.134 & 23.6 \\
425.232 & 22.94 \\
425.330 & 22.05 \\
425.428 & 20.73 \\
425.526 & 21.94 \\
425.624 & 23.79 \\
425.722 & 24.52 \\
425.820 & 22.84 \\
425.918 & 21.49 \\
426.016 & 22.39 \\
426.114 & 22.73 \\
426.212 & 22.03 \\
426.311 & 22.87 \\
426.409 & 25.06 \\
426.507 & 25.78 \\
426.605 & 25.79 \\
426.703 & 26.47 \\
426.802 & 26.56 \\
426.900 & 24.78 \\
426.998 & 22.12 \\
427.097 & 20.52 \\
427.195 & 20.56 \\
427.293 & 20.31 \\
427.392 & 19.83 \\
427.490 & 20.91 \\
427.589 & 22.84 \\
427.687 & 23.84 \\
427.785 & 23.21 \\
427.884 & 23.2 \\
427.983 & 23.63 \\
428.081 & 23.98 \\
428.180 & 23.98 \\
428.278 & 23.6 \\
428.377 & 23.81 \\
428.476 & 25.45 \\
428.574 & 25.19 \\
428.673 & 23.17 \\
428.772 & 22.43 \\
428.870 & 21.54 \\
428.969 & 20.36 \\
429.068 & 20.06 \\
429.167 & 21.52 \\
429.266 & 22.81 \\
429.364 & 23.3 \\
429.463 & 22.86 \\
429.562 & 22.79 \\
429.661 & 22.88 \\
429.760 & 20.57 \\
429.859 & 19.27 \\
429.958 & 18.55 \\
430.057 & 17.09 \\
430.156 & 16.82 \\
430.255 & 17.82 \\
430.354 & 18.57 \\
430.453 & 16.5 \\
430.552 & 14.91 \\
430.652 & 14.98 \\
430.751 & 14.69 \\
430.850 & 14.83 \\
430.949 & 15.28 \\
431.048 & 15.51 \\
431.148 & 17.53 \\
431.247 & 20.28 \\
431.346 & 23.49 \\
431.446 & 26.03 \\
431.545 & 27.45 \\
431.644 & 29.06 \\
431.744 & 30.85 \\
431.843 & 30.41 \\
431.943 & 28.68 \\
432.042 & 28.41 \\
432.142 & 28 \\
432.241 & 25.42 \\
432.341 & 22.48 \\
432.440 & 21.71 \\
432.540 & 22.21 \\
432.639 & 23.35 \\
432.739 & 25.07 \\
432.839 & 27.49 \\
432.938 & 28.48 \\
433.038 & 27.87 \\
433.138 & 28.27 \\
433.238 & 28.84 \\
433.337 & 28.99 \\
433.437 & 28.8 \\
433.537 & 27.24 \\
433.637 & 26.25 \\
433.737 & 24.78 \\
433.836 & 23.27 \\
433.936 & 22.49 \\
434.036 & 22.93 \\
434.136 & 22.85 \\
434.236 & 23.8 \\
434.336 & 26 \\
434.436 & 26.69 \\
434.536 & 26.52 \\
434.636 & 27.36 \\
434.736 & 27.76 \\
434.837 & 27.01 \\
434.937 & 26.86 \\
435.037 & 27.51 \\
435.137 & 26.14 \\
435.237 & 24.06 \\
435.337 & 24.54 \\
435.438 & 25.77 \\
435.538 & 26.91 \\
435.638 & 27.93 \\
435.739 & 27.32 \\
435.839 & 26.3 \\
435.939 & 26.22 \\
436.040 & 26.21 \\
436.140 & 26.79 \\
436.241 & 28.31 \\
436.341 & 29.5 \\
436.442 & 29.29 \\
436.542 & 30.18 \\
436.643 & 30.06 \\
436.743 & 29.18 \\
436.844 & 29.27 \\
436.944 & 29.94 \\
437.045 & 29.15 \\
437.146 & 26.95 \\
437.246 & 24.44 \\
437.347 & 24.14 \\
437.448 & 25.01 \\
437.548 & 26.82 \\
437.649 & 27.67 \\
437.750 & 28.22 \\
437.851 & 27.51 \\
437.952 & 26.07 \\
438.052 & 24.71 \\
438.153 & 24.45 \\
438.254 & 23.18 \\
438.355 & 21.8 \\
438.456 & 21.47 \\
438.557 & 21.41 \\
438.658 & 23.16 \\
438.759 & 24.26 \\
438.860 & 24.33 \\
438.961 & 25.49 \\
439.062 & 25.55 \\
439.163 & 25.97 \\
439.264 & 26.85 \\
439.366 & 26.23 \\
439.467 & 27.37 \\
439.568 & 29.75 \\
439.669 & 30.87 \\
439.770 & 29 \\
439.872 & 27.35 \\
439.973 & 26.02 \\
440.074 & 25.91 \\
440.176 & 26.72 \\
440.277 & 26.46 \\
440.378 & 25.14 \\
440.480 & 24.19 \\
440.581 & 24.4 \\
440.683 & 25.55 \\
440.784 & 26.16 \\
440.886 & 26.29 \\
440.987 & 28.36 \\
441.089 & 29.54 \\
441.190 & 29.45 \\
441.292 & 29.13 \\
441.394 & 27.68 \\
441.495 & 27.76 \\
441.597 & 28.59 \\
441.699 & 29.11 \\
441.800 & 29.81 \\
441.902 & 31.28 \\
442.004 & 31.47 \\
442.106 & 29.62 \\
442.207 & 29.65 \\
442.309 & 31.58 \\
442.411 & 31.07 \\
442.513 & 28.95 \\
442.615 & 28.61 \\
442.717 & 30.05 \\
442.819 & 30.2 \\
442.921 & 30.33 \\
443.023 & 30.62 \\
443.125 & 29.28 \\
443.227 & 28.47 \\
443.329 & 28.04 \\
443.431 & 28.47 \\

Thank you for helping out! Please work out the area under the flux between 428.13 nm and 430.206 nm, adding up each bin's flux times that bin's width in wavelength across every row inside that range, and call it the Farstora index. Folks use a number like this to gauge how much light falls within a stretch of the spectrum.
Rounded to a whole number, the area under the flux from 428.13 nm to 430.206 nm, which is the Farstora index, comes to 45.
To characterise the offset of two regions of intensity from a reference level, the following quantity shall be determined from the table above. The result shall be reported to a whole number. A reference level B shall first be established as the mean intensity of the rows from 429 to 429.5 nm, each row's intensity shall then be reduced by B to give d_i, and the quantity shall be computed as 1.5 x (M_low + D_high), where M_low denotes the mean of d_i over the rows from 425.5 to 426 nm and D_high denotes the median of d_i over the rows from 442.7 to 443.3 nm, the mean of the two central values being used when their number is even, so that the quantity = 13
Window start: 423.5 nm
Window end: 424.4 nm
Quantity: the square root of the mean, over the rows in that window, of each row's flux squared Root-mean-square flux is 25.0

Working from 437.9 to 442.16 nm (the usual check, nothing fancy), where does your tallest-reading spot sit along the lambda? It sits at 442.004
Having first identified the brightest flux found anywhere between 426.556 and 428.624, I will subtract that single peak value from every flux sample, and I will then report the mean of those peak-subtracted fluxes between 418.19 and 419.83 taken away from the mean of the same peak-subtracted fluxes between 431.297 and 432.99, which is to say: 4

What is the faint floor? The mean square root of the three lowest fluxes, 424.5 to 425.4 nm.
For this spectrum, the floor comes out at 4.6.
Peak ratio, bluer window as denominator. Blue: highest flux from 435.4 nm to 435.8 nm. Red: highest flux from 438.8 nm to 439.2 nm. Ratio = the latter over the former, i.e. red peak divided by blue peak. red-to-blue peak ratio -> 0.93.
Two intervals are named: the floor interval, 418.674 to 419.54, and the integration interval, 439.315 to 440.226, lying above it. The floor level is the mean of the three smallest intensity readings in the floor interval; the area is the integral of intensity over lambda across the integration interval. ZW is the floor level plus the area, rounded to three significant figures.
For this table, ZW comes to 46.8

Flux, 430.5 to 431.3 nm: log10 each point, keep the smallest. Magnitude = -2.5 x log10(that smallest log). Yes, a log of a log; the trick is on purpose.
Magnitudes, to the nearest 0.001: -0.168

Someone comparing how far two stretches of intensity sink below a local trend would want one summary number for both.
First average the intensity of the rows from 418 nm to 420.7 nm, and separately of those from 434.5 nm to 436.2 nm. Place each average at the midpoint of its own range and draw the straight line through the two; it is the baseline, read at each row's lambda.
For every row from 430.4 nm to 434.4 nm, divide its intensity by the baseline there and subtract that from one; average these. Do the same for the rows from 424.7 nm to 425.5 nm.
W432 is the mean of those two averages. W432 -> 0.069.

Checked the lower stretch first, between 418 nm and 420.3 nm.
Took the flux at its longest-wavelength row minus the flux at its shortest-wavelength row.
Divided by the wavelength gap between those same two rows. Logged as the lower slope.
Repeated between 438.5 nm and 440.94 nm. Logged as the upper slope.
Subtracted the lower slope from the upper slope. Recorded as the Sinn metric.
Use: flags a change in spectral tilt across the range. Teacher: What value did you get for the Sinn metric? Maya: 3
